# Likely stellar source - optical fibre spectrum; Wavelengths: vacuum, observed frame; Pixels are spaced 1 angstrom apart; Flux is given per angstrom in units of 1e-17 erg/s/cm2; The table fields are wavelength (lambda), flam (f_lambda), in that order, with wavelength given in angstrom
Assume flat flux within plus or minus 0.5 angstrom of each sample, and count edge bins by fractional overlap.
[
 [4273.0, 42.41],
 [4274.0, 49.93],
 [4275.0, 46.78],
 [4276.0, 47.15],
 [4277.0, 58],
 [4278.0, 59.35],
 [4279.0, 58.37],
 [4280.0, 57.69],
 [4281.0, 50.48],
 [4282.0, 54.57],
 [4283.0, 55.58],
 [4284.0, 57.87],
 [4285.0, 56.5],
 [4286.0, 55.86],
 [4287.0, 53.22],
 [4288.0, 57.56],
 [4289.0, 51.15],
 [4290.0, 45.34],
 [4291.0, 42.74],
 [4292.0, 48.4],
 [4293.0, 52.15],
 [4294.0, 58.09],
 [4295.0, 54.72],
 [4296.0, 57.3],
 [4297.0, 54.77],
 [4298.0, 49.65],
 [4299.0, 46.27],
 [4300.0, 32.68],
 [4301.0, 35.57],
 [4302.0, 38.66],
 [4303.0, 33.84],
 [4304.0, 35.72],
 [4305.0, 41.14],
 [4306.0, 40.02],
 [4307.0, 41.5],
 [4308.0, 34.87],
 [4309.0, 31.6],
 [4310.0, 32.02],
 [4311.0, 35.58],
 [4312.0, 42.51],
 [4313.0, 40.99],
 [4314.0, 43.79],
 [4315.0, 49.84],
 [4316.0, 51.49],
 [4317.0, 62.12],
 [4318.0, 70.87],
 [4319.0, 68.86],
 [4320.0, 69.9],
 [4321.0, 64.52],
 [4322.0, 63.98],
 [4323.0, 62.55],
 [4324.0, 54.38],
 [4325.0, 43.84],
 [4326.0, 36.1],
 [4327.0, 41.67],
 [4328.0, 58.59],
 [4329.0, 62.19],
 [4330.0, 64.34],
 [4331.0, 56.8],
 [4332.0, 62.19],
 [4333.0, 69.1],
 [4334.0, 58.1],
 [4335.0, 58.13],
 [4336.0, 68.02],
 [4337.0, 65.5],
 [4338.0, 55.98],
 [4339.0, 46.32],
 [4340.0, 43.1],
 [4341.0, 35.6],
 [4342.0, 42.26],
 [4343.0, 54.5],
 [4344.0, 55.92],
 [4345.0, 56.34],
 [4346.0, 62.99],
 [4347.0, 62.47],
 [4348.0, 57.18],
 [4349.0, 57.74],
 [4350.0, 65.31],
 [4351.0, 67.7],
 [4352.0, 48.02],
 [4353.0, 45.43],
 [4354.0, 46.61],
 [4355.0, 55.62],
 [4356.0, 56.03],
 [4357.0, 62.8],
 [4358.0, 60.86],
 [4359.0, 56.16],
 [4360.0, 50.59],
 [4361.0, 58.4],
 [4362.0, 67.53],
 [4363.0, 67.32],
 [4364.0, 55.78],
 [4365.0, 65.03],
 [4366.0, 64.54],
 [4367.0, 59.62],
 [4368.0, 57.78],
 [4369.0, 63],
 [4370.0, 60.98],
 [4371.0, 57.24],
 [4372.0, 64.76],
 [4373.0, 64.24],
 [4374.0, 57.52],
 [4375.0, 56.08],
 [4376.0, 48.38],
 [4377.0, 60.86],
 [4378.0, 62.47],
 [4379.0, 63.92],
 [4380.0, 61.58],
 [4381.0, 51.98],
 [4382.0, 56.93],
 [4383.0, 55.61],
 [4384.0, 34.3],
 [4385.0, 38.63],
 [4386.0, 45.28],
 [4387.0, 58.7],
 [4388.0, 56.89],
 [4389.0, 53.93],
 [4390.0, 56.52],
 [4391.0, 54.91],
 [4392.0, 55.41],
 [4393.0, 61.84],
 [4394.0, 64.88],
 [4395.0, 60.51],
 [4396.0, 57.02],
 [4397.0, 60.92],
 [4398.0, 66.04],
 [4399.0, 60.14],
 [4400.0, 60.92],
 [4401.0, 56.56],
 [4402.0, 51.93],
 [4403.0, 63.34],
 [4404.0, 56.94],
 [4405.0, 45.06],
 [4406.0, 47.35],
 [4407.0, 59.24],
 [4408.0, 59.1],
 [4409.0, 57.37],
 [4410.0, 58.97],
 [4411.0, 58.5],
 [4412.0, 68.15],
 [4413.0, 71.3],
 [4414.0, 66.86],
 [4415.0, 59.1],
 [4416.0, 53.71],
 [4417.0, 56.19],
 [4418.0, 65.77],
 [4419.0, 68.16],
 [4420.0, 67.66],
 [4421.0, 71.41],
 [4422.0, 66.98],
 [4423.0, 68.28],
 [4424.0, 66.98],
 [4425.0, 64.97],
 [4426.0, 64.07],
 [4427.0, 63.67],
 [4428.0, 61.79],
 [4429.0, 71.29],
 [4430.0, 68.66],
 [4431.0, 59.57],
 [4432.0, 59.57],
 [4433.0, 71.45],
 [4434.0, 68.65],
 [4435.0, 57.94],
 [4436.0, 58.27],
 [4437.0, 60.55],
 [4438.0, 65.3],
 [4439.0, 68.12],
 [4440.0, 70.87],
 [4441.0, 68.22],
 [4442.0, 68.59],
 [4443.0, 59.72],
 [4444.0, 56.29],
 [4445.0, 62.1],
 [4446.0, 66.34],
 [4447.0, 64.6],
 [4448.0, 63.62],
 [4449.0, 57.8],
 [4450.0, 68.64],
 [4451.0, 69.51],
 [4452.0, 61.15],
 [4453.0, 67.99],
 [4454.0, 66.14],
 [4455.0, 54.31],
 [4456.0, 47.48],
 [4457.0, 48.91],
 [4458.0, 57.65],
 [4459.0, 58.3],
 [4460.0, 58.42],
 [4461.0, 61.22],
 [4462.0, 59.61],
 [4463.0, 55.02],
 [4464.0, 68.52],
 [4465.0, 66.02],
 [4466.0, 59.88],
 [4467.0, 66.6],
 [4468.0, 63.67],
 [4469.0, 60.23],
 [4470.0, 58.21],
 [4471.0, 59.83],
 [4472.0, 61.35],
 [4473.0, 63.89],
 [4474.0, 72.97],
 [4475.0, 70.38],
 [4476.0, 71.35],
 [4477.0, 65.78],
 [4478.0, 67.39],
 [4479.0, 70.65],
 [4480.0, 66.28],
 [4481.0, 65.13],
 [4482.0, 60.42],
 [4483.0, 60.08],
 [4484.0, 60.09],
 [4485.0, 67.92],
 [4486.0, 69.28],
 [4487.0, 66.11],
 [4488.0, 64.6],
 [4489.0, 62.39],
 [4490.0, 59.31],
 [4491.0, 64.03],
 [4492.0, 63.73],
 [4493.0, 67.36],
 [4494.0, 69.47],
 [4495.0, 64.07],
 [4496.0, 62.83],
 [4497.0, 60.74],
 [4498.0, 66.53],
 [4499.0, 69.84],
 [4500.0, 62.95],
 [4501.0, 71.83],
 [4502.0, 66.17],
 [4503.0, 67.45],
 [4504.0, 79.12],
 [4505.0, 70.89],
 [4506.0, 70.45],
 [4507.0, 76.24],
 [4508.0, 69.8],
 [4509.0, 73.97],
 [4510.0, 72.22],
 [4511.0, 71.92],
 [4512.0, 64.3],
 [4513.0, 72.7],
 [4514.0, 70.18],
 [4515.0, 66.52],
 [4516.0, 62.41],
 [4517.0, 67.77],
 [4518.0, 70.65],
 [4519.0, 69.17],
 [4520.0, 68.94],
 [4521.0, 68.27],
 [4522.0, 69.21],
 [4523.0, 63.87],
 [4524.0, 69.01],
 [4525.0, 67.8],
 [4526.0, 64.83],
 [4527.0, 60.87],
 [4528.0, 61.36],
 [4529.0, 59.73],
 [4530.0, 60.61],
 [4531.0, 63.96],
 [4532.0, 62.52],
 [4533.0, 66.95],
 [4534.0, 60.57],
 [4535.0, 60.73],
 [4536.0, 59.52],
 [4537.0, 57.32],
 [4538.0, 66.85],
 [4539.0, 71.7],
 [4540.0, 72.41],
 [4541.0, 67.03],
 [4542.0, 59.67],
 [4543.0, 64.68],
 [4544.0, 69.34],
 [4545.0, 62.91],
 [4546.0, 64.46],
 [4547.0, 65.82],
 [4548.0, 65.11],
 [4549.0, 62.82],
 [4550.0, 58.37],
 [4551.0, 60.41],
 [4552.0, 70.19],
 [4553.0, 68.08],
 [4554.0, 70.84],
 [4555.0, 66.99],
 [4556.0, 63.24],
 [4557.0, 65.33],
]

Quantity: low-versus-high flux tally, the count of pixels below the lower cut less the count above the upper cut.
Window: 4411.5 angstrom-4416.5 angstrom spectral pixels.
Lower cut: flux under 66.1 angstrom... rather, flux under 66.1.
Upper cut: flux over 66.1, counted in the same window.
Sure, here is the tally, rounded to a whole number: -1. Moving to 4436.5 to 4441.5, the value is -1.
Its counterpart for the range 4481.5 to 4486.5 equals 1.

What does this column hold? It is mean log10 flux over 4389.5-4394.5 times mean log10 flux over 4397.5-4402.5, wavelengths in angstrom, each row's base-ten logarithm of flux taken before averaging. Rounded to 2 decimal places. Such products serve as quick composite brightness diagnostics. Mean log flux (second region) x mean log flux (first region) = 3.13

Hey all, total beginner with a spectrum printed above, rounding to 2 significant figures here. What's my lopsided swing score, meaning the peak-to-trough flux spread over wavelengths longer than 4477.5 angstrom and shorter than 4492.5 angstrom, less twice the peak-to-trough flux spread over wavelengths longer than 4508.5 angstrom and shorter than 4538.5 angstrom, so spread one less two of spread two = -22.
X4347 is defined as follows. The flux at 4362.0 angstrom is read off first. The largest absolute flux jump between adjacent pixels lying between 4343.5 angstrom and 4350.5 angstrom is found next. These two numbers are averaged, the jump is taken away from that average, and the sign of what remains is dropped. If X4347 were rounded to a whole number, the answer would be 30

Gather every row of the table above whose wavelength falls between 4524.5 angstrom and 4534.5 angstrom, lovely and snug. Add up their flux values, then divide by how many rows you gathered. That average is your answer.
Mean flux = 63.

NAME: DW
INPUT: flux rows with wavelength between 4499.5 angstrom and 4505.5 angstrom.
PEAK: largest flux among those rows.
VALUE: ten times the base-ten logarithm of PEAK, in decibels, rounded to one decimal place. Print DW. 19.0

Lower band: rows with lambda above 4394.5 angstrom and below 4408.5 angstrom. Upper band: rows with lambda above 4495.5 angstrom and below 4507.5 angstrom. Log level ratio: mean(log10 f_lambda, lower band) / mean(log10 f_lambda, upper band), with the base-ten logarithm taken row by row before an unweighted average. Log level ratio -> 0.96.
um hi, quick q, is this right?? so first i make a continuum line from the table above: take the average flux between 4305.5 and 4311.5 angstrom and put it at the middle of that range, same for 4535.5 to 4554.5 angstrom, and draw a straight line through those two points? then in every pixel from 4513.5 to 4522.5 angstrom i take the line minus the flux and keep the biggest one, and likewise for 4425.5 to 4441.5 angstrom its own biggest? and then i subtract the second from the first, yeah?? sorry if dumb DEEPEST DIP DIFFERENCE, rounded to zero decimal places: 6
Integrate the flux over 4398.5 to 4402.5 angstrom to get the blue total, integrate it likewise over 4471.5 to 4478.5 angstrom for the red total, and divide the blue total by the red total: 0.49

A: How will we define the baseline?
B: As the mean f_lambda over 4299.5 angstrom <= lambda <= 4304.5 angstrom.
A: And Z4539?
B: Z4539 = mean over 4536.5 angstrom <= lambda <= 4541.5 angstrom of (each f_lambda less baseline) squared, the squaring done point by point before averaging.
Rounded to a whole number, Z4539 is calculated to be 1038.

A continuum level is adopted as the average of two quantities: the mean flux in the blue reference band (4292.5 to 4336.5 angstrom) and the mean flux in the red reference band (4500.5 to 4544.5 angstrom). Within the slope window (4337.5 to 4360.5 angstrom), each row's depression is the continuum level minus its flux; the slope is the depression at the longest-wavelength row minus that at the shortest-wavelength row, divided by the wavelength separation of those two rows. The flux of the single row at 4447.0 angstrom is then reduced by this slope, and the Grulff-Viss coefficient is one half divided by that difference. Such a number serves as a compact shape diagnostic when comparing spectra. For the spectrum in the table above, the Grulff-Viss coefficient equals 0.0078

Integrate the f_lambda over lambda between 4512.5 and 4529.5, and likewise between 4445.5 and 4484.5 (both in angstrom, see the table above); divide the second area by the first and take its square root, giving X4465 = 1.5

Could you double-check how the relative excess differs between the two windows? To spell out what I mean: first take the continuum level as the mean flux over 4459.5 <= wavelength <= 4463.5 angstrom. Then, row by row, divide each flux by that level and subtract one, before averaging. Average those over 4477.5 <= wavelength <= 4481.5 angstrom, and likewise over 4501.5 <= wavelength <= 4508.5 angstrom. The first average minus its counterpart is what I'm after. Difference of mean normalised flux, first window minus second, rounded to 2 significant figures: -0.070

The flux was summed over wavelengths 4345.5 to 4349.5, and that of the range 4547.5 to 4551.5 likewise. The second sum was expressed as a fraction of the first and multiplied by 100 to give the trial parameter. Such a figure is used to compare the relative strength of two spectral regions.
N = 103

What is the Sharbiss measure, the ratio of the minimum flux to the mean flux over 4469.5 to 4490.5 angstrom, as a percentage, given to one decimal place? 89.7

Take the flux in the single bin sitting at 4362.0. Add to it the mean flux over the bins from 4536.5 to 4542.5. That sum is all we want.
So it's 133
